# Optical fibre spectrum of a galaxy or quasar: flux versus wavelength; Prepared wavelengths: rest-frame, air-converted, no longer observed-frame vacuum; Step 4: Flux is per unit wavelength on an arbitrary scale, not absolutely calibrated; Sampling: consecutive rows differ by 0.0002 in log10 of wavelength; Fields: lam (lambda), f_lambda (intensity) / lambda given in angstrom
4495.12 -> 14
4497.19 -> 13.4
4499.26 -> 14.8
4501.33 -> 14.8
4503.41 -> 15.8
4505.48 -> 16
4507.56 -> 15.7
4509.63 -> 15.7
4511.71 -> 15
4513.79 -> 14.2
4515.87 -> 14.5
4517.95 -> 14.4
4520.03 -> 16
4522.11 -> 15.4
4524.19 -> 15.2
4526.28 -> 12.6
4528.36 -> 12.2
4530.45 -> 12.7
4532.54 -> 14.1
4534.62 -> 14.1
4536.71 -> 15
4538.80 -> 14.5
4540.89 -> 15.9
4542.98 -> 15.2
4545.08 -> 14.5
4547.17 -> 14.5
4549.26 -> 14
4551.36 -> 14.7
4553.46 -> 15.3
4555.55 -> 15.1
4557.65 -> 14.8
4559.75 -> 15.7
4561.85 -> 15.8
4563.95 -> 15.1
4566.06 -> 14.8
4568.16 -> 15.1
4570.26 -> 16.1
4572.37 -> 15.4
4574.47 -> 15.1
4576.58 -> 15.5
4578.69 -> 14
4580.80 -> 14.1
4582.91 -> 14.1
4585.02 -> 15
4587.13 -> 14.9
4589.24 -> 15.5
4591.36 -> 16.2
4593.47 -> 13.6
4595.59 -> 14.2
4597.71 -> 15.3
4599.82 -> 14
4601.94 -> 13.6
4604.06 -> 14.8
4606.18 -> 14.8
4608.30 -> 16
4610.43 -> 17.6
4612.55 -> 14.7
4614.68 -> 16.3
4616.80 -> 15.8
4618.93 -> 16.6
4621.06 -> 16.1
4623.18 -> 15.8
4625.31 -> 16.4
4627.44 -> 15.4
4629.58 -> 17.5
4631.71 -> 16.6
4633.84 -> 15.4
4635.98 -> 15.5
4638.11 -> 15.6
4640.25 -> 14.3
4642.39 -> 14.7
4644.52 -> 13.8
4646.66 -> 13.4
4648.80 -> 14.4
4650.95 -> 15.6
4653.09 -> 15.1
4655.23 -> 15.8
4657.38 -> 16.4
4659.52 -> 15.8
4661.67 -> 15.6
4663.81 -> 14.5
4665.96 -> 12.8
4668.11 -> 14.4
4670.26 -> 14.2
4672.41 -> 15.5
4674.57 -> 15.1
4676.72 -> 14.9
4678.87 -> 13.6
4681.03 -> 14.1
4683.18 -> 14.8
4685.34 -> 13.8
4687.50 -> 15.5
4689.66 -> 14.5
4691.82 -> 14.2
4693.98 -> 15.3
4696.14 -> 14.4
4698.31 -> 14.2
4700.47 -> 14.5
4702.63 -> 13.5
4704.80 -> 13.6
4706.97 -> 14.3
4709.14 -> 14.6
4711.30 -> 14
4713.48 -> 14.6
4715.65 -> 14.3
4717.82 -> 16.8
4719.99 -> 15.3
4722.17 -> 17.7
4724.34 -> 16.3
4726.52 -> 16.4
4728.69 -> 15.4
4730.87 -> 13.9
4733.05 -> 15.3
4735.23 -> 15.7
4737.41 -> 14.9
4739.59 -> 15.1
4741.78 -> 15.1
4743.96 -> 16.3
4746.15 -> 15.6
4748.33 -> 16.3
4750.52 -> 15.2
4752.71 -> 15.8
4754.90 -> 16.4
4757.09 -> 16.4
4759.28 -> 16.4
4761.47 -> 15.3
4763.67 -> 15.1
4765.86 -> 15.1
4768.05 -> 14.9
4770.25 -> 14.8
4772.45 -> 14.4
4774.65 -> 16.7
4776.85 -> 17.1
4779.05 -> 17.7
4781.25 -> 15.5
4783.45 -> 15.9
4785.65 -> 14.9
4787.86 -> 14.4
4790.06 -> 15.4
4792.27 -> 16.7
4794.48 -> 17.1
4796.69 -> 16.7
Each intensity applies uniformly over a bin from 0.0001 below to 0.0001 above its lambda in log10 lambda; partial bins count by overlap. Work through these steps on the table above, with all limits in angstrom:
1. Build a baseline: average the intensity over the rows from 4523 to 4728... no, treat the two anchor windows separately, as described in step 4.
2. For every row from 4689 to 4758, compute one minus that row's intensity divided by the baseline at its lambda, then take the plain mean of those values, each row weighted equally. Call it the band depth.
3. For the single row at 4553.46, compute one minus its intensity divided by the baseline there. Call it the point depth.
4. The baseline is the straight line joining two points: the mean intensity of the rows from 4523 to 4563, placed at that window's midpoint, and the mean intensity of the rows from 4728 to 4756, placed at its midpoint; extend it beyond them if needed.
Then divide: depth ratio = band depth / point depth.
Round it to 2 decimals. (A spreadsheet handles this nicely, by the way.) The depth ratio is -0.25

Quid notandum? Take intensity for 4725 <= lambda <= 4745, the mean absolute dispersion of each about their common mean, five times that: 2.7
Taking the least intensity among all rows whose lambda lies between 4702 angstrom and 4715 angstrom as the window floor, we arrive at 13.5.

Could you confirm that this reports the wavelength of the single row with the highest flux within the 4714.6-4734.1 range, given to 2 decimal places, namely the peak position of 4722.17 angstrom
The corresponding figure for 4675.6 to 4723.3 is 4722.17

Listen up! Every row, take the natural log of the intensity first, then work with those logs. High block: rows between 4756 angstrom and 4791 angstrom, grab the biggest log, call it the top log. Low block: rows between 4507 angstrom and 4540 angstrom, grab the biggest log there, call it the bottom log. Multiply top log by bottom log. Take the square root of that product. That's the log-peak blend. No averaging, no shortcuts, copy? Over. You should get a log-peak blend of 2.82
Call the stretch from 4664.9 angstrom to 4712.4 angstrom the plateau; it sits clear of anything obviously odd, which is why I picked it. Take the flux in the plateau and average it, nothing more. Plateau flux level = 14.4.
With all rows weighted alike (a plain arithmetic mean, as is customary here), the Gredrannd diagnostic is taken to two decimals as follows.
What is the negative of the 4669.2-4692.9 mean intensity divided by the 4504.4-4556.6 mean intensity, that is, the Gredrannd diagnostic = -0.99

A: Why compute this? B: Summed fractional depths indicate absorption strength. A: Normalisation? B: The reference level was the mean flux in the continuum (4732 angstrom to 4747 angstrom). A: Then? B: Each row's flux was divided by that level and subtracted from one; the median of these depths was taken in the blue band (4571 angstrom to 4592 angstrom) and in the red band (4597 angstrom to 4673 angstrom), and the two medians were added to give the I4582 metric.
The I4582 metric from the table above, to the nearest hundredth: 0.02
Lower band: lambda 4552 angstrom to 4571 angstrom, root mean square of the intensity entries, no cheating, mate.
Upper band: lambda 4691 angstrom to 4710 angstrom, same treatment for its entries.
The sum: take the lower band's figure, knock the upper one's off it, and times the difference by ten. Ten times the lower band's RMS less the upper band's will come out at 10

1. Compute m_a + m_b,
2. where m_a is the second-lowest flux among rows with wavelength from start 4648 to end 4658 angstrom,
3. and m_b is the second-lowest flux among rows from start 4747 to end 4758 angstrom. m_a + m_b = 30.9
